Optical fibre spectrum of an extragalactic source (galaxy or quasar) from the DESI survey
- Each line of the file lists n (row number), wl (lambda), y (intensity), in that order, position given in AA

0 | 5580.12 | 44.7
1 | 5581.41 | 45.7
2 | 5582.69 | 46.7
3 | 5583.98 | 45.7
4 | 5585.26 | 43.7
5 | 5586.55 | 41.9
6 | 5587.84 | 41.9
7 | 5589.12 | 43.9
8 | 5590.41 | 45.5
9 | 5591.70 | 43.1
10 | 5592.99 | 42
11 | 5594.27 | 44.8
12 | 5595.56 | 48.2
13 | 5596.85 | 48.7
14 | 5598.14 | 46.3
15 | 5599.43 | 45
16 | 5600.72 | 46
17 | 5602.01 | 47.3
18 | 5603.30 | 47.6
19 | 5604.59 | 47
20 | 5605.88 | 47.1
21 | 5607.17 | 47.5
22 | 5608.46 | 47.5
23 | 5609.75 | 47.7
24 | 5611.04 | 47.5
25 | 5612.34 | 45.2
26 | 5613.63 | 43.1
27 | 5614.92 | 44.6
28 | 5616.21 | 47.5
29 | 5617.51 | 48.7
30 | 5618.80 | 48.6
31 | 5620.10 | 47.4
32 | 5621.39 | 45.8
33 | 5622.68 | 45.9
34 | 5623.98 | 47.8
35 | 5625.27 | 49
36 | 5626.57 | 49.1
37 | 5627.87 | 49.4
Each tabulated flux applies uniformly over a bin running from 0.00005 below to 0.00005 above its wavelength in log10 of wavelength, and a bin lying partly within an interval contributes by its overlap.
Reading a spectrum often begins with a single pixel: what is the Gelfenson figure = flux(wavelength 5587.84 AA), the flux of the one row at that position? 41.9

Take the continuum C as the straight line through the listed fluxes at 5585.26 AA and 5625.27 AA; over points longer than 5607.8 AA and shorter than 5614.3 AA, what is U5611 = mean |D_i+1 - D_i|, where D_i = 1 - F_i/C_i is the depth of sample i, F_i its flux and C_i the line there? 0.027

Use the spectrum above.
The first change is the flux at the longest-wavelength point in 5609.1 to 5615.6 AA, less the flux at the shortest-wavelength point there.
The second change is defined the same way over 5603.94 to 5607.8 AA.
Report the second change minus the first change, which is 3.6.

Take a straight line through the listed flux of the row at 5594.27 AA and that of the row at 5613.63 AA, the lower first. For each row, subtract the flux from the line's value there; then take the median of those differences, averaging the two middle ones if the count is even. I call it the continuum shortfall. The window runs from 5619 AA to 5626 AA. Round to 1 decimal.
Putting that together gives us -4.9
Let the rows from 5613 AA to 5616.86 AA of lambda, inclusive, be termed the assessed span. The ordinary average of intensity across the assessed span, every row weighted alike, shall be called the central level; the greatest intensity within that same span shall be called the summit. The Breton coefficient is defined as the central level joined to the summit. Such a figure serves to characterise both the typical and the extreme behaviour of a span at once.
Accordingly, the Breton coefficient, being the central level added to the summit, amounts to 93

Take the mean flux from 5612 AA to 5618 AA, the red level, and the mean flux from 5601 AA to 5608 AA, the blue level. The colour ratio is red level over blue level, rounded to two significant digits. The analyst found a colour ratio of 0.97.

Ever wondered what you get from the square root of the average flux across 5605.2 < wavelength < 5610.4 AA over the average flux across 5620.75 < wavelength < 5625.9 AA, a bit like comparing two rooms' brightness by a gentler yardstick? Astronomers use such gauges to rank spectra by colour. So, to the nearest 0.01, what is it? 1.00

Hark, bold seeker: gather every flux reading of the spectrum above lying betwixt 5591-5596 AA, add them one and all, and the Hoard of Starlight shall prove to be 178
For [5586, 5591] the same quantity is 173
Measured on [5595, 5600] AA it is 188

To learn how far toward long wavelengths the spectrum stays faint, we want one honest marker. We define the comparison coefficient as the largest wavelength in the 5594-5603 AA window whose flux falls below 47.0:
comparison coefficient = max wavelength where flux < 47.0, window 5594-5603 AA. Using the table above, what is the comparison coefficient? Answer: 5600.72 AA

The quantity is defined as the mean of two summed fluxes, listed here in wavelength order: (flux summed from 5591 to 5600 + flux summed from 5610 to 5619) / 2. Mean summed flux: 322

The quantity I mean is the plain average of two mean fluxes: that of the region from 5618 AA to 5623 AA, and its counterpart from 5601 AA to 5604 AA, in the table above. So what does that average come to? 47.2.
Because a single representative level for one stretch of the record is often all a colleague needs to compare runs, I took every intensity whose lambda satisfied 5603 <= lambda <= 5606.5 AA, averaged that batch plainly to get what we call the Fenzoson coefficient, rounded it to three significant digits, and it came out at 47.2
